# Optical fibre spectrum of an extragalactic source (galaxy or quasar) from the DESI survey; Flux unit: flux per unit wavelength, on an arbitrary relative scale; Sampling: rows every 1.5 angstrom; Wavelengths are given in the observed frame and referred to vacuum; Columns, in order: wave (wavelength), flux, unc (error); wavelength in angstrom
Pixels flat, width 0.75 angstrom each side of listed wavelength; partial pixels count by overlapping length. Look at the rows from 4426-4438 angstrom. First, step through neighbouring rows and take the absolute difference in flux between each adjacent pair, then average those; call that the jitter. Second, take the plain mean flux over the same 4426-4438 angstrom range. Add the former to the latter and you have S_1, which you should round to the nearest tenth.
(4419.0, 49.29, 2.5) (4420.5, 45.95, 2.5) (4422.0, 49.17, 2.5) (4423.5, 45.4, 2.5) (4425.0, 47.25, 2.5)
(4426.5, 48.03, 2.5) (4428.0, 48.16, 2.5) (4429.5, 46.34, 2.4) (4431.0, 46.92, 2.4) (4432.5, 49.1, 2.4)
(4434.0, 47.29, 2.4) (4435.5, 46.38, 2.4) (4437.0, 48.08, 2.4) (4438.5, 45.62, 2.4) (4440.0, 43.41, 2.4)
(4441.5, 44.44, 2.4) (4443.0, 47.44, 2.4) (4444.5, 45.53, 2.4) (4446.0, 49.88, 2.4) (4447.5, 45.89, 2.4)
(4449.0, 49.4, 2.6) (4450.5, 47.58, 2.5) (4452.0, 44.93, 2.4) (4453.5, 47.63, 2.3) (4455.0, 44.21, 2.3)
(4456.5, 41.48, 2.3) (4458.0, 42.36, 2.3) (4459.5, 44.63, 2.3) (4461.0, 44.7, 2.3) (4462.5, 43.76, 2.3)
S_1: 48.8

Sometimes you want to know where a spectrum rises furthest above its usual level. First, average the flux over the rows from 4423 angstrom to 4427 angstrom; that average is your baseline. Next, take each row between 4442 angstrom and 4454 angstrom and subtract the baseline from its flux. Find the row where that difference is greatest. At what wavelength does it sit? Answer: 4446.0 angstrom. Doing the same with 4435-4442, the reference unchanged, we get 4437.0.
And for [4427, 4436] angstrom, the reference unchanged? 4432.5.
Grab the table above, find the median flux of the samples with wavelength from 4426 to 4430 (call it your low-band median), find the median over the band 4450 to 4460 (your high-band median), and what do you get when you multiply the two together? 2144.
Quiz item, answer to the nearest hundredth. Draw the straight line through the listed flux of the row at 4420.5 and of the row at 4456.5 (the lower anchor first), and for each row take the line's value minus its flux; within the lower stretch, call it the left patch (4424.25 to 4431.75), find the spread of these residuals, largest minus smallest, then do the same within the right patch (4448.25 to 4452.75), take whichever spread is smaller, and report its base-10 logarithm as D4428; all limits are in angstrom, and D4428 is 0.21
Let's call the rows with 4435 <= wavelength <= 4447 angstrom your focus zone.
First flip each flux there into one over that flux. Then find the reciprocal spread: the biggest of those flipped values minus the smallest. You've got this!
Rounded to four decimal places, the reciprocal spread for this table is 0.0030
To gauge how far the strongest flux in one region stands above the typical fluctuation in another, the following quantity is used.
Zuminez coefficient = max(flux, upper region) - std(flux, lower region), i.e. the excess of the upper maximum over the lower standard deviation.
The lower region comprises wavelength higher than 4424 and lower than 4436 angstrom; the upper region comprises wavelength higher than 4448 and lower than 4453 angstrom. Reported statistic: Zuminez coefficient 48.5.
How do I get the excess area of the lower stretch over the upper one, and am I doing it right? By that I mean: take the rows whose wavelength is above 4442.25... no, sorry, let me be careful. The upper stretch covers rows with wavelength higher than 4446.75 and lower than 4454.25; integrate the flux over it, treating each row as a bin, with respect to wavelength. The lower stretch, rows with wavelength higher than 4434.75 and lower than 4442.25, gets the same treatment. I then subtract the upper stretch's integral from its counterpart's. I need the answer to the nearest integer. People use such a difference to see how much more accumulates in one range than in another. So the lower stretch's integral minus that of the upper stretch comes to -11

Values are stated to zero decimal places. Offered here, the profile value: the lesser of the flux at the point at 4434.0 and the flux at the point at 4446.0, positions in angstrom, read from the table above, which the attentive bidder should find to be 47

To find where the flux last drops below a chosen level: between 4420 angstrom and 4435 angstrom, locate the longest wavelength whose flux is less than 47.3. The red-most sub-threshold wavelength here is 4434.0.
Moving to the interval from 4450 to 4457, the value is 4456.5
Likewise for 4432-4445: 4444.5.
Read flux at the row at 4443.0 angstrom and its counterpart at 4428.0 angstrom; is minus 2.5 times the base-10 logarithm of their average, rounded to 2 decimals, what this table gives -4.20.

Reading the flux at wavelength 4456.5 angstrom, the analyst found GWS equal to 41.48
